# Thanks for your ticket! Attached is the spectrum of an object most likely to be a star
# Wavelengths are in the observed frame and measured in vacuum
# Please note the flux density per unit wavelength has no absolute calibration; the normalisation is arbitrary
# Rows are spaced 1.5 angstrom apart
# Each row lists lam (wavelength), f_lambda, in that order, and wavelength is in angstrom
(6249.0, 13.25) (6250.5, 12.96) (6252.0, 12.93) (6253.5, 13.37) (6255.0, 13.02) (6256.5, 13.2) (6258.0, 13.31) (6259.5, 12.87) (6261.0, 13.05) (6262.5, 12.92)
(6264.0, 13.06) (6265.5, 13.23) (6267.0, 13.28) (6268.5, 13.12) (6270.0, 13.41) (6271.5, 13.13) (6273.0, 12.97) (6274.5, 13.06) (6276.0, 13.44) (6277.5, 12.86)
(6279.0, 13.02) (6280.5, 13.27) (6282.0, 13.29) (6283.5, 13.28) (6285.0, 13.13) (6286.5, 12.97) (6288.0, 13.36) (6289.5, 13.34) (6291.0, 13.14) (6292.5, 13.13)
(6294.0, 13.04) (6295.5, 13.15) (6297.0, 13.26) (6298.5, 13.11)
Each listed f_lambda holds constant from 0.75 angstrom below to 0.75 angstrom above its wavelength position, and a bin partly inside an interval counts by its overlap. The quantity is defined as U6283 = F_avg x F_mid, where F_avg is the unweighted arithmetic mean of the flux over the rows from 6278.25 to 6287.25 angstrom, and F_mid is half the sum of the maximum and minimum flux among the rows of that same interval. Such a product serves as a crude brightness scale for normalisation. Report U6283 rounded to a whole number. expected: 173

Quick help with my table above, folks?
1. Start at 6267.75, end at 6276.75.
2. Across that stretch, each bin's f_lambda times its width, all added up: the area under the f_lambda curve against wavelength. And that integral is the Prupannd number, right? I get 119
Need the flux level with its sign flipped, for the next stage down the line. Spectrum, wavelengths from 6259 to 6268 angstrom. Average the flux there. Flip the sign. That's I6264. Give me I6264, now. -13.1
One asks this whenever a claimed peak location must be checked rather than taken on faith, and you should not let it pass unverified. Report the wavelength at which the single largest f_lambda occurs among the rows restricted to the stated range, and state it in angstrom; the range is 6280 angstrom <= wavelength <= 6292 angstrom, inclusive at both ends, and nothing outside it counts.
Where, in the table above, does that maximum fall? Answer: 6288.0 angstrom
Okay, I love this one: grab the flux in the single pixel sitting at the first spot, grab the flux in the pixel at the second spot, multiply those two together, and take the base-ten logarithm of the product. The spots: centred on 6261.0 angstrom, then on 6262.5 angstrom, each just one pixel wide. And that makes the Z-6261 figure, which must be 2.23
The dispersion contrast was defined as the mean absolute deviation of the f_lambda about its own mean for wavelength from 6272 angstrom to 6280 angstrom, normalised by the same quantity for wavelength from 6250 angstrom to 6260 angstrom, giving 0.87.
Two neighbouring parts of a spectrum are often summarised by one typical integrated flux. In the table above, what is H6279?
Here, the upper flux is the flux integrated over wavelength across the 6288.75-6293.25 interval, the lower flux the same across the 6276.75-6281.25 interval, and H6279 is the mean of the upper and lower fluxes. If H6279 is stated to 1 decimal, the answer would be 59.1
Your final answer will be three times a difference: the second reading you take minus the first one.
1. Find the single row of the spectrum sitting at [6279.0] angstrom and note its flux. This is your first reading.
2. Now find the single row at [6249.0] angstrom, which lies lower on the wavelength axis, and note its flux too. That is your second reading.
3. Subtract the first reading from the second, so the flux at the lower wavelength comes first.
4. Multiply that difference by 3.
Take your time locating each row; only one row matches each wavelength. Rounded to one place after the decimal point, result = 0.7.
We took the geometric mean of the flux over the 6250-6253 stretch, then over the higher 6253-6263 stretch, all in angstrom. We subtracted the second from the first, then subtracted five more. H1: -5.16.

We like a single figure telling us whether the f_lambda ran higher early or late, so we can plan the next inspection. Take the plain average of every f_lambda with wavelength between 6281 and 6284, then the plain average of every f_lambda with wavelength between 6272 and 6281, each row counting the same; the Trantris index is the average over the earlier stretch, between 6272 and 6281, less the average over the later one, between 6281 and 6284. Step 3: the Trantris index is -0.18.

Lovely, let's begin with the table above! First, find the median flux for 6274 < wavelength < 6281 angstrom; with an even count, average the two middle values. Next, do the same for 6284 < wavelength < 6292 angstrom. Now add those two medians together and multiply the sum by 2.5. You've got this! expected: 65.5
